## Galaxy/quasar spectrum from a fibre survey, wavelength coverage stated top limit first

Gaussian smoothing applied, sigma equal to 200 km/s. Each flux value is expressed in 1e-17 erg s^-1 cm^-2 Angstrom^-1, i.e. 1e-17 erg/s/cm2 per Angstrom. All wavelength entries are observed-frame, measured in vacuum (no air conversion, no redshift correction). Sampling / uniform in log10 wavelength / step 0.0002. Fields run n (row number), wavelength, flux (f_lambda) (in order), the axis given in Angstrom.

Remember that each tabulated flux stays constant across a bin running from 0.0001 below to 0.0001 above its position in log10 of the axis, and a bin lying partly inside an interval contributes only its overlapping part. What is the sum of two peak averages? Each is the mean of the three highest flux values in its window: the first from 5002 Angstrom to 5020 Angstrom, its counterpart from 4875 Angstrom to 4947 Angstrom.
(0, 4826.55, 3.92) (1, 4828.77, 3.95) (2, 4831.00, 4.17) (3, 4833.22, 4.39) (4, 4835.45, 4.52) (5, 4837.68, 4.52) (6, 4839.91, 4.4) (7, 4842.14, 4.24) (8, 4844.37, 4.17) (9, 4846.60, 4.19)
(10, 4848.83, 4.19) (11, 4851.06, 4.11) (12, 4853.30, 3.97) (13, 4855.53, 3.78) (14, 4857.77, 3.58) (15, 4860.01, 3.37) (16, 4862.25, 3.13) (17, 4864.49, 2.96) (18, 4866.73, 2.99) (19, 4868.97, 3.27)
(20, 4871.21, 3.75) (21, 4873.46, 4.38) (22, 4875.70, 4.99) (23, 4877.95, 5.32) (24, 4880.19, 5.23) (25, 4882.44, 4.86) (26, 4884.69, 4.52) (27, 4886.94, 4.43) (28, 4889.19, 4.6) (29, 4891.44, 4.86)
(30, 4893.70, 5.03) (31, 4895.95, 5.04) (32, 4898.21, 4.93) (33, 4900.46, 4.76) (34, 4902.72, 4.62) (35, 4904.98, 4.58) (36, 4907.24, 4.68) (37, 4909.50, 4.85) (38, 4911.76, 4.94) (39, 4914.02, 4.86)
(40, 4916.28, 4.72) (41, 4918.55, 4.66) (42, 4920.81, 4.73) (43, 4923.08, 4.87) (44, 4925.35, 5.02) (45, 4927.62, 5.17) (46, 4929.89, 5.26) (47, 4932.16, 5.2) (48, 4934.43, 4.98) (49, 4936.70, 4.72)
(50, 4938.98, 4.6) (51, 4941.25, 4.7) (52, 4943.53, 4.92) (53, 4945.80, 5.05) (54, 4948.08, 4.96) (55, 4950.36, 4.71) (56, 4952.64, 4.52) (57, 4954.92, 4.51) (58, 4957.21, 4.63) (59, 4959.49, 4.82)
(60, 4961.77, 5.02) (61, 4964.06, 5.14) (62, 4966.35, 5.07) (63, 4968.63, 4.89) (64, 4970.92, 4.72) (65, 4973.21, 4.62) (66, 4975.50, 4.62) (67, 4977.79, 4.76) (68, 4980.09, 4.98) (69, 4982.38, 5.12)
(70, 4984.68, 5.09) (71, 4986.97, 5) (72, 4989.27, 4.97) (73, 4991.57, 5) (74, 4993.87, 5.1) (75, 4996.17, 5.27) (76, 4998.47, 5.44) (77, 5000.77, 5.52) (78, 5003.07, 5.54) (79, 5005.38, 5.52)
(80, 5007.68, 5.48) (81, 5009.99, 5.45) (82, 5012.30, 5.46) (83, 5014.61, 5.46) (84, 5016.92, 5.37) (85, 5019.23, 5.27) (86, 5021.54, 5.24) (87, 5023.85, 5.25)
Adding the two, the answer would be 10.8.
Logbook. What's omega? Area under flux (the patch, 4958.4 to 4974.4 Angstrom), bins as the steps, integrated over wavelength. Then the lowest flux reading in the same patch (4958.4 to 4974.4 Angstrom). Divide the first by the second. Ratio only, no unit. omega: 17.0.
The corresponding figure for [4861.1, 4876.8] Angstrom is 19.3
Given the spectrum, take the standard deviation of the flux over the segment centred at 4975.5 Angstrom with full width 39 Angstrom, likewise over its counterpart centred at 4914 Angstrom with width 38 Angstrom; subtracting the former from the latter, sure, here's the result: 0.02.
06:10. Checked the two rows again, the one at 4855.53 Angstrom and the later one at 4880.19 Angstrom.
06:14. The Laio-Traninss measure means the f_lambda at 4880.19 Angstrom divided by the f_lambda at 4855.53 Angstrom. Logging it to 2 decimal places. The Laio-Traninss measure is 1.38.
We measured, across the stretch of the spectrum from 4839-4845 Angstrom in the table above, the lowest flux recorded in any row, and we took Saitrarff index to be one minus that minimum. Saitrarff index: -3.2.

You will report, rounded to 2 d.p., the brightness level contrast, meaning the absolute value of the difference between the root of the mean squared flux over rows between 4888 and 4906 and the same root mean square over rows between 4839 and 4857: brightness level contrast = 0.67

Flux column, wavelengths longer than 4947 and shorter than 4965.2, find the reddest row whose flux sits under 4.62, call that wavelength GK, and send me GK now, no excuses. 4954.92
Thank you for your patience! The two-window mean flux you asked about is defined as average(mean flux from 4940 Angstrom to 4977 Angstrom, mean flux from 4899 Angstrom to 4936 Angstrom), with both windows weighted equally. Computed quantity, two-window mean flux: 4.84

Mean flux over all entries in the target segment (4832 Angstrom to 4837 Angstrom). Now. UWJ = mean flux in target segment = 4.5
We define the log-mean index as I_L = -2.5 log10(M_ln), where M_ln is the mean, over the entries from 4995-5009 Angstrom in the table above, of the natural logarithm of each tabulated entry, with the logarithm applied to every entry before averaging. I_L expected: -0.575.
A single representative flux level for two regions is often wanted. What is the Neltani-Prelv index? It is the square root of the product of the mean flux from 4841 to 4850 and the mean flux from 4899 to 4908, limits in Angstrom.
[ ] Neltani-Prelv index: 4.4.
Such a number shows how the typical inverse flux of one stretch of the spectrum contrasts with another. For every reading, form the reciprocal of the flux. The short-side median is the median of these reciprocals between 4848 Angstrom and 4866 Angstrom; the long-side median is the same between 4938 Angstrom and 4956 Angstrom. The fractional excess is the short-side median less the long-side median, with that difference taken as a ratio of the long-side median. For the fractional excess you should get 0.28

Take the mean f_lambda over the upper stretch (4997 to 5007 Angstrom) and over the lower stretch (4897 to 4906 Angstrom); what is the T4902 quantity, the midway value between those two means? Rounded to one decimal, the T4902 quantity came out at 5.1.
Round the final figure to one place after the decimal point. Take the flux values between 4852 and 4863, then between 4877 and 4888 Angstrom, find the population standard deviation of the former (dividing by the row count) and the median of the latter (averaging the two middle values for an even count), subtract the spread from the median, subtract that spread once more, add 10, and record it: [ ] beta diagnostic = 14.3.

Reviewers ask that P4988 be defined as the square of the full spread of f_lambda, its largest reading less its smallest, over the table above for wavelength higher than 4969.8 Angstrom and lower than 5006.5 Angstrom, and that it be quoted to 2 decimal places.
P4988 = 0.85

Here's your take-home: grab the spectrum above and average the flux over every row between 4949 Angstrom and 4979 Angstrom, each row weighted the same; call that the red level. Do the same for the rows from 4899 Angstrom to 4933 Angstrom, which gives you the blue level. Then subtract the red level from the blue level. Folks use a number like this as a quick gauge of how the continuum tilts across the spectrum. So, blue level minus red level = 0.09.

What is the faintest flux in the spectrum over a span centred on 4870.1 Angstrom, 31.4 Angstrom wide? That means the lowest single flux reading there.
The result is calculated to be 2.96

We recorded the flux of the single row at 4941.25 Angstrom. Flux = 4.7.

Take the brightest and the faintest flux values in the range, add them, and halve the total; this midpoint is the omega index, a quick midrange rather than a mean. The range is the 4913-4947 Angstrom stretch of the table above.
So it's 4.93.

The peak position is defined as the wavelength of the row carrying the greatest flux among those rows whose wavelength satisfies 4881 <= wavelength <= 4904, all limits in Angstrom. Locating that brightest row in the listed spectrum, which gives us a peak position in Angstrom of 4895.95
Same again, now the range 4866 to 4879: 4877.95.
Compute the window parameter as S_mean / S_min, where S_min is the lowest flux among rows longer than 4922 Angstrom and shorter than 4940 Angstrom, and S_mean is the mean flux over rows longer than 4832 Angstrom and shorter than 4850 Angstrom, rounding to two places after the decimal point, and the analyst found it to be 0.94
